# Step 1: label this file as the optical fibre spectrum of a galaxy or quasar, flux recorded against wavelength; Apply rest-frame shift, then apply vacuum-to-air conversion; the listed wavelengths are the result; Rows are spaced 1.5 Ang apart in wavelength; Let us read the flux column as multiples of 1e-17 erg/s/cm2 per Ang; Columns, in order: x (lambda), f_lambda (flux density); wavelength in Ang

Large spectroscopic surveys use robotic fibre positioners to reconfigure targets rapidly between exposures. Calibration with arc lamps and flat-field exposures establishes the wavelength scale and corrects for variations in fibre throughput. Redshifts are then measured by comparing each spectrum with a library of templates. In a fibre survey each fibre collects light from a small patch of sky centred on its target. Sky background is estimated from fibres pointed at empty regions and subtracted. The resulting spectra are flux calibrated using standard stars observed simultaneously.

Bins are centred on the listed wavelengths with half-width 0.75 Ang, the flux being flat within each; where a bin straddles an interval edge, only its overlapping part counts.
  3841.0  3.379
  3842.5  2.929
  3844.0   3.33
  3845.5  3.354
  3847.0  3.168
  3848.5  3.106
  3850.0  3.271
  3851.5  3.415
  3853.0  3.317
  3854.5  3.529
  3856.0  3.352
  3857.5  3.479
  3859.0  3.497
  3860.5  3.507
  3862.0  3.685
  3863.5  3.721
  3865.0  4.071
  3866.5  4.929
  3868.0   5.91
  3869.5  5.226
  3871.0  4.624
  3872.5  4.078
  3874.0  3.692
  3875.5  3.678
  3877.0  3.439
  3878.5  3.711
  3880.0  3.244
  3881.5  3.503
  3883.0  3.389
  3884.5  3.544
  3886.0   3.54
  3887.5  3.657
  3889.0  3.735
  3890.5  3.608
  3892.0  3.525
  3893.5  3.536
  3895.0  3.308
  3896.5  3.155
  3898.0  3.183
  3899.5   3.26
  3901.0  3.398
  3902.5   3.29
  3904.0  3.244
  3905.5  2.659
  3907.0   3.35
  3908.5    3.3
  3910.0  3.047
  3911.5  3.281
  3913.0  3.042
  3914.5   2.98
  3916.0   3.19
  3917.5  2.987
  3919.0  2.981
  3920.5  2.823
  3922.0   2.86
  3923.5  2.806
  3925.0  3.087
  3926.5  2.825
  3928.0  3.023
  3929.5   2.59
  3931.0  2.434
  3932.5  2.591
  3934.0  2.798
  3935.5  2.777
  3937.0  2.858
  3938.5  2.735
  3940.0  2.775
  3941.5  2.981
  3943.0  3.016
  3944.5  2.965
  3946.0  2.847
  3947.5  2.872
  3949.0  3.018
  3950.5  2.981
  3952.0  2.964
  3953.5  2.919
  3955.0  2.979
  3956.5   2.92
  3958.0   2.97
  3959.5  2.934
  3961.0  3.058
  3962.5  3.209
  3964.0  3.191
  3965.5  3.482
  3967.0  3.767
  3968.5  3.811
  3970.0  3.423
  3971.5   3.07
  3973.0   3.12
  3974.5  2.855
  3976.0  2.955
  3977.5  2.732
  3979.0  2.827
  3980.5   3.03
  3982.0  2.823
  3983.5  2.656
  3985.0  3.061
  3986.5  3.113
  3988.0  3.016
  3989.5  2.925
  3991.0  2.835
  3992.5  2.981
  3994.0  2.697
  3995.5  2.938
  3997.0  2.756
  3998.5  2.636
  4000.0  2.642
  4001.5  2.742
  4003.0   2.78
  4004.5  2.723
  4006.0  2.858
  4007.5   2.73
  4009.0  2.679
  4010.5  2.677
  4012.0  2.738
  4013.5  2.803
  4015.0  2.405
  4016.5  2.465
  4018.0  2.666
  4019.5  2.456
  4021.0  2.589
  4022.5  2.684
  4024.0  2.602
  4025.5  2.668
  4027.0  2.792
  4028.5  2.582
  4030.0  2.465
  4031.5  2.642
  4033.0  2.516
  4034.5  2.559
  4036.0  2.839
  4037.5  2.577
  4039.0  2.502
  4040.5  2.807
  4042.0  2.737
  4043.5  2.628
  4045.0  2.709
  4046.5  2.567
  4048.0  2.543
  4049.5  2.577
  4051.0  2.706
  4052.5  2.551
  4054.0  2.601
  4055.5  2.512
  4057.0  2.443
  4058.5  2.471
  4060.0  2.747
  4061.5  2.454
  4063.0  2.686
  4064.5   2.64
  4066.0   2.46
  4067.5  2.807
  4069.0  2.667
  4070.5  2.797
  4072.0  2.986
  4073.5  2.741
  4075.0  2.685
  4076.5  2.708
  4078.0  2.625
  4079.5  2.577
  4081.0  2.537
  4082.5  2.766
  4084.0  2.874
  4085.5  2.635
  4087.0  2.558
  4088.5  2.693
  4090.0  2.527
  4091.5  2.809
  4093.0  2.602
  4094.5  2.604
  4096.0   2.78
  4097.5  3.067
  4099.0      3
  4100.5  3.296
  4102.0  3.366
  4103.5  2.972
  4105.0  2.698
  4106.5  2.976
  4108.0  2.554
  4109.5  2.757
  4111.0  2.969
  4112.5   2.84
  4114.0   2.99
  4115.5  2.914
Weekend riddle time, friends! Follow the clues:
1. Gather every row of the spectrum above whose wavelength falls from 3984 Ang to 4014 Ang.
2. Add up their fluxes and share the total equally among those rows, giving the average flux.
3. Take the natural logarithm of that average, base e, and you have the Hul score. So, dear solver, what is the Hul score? 1.04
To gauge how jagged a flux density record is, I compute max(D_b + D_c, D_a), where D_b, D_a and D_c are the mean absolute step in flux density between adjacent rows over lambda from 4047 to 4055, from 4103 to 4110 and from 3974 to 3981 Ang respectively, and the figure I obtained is 0.294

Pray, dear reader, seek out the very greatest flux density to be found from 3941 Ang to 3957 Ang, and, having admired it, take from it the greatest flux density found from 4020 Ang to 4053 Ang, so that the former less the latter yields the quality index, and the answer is 0.2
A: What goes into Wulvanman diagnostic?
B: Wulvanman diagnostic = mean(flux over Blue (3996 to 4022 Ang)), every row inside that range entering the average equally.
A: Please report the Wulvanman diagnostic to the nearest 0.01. 2.67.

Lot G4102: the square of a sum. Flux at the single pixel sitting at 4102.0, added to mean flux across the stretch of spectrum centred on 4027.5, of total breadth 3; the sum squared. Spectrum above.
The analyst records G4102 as 37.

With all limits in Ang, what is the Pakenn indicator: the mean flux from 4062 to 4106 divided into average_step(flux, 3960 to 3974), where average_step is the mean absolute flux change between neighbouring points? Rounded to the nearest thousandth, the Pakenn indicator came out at 0.071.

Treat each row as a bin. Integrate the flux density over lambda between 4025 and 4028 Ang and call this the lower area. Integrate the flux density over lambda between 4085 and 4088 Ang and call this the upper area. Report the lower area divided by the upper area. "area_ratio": 1.05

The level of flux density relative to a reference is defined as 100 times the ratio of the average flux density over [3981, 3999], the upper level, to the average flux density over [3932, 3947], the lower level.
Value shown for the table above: 101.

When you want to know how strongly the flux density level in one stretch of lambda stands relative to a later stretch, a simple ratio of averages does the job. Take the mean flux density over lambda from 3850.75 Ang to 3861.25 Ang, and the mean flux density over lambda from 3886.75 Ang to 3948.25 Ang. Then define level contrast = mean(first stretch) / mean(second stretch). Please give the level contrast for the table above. 1.13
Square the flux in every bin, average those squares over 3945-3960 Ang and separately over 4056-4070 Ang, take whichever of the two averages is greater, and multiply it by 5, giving 43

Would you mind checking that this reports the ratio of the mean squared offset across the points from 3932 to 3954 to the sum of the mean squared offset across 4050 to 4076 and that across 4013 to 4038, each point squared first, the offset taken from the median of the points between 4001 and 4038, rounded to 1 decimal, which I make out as 1.4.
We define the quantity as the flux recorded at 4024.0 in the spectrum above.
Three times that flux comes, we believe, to 7.8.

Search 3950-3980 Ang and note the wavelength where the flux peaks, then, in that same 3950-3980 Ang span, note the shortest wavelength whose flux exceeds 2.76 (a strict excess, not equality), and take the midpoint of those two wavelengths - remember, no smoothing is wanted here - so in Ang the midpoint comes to 3959.5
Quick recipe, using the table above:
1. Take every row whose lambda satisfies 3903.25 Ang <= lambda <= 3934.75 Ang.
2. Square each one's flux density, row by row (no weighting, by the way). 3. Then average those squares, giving 8.75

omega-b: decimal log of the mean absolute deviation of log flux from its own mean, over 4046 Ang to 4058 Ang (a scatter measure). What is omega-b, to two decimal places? -2.07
